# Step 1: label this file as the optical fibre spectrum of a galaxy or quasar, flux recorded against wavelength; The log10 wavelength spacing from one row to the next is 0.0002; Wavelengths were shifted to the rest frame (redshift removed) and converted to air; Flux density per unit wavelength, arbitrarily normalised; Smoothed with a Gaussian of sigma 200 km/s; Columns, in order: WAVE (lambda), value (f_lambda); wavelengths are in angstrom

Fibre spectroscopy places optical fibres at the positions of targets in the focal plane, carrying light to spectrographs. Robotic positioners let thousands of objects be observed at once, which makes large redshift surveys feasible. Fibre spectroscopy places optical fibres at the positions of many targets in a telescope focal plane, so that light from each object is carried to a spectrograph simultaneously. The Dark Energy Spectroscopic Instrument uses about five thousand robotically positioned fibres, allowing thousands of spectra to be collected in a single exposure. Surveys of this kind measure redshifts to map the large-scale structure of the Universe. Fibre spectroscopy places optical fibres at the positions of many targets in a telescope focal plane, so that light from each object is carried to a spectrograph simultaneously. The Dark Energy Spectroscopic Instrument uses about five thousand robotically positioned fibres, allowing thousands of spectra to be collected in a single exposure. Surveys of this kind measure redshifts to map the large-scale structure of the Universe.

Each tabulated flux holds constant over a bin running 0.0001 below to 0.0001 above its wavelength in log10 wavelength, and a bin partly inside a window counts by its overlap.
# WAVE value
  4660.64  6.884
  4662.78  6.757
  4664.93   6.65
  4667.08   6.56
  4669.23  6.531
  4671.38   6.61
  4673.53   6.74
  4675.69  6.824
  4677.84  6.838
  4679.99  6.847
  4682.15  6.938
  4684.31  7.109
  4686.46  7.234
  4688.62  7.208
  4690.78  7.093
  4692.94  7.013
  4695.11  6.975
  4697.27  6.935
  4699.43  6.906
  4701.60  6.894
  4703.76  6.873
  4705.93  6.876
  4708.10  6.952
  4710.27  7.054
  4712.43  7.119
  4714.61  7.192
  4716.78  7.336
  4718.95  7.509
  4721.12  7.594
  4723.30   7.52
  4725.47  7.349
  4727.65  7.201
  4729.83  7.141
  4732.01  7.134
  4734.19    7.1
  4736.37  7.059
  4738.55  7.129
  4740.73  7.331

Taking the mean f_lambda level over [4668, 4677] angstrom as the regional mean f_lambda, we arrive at 6.68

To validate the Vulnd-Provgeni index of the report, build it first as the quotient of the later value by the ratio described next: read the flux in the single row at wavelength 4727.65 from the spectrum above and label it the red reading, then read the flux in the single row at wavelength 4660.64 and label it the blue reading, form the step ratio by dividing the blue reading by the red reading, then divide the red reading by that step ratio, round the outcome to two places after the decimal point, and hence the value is 7.53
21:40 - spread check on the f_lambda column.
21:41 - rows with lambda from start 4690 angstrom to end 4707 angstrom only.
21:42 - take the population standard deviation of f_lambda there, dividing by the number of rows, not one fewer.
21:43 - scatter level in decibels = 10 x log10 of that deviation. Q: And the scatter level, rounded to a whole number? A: -11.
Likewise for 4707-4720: -7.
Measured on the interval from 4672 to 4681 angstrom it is -14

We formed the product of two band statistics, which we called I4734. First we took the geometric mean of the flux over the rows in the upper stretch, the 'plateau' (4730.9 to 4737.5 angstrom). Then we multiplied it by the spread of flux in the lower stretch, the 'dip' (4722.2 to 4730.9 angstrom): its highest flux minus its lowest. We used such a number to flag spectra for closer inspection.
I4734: 2.7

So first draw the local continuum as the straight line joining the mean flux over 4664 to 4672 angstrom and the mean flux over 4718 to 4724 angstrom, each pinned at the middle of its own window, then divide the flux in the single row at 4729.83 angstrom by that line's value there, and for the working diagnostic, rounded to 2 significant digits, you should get 0.93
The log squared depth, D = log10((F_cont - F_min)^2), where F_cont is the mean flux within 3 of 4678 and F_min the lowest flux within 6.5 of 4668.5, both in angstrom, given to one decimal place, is -1.0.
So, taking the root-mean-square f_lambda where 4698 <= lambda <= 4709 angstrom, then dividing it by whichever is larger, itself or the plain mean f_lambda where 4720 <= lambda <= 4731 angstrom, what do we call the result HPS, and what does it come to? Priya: 0.94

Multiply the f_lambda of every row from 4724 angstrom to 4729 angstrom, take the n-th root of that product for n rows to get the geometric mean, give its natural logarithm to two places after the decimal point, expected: 1.98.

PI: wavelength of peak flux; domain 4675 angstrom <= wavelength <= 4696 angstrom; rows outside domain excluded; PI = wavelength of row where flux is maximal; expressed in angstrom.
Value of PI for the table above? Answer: 4686.46 angstrom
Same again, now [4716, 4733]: 4721.12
